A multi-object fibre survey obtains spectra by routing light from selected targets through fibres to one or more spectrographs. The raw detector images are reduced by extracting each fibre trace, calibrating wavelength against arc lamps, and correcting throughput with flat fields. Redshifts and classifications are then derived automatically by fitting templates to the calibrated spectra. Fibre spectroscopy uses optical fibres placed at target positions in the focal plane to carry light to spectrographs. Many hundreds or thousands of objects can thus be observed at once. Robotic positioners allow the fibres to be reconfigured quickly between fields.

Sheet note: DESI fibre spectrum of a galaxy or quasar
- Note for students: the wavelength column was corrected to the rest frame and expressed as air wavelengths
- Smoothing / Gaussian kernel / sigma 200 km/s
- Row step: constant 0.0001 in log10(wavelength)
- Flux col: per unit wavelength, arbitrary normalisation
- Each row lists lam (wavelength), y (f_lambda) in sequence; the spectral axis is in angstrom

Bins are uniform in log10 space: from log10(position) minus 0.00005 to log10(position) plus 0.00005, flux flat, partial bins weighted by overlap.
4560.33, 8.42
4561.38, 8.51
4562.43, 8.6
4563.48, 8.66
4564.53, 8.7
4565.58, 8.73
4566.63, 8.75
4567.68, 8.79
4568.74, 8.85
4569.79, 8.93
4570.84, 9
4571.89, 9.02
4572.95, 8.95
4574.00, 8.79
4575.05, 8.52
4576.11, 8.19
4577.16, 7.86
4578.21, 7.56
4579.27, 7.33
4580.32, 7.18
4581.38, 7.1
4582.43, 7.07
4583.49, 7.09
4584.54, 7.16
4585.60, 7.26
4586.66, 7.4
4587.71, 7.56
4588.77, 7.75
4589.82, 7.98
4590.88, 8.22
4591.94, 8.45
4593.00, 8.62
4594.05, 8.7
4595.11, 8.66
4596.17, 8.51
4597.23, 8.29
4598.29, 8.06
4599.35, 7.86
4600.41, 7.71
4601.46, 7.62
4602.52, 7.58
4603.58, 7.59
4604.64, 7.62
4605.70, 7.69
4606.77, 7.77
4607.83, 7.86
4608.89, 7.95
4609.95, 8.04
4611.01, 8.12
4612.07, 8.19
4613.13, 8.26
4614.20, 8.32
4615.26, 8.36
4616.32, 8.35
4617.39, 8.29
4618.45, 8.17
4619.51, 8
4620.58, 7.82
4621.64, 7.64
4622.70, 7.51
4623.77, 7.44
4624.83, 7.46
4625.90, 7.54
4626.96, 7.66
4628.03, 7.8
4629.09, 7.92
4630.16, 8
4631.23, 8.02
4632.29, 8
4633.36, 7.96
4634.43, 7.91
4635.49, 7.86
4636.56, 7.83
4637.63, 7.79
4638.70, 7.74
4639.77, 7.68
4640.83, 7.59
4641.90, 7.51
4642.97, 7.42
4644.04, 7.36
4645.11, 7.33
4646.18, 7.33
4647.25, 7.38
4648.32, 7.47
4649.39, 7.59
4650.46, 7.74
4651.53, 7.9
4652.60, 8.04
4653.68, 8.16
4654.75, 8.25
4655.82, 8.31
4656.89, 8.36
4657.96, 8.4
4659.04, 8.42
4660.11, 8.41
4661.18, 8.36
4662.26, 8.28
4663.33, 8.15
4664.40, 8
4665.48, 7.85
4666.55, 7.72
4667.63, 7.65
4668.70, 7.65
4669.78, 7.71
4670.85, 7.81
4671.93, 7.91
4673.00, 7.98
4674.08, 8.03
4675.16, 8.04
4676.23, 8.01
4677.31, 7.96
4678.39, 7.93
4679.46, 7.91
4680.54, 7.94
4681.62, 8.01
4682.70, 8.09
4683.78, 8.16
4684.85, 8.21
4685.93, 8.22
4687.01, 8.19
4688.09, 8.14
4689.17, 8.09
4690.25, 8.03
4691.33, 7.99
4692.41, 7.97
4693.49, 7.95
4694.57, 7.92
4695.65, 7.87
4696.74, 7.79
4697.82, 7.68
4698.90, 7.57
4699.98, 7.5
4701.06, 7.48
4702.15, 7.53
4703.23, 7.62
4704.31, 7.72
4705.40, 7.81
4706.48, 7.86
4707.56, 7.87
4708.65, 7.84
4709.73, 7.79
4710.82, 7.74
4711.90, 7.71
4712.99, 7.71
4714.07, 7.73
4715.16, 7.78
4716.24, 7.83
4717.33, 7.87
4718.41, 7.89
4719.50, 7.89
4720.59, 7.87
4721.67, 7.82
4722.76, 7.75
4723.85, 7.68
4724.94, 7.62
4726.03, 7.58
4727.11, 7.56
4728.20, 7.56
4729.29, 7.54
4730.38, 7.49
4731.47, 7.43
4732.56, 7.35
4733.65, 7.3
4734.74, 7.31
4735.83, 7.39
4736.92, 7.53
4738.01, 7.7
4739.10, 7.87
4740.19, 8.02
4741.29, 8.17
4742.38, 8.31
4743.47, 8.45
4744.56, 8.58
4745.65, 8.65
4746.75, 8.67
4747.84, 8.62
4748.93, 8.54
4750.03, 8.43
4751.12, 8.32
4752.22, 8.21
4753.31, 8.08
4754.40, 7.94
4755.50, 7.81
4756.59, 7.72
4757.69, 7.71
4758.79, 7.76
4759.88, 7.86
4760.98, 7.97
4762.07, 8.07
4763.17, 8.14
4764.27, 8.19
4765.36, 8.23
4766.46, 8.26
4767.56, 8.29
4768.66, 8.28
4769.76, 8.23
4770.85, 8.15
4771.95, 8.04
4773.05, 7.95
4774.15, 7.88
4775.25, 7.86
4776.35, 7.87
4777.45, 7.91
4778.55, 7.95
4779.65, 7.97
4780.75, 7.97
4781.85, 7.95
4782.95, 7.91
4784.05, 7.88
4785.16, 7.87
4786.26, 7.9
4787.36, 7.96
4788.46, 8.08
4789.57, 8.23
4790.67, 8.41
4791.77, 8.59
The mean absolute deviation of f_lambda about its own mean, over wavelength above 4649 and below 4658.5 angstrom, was 0.24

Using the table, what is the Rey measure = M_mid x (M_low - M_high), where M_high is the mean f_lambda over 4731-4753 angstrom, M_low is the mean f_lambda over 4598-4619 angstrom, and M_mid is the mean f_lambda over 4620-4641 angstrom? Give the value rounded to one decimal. -0.6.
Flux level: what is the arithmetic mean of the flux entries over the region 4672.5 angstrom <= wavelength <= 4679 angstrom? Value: 7.99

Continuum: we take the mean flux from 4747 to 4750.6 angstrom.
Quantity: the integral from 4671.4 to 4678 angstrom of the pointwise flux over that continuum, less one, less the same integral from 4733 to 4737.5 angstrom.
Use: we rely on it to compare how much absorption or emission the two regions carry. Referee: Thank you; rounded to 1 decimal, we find 0.2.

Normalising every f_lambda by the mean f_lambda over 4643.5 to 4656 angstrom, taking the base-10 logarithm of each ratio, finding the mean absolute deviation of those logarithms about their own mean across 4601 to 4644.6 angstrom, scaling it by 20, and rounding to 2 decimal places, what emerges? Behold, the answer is 0.25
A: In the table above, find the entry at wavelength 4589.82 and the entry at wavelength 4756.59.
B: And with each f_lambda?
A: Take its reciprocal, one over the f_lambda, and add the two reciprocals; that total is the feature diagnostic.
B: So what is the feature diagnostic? 0.255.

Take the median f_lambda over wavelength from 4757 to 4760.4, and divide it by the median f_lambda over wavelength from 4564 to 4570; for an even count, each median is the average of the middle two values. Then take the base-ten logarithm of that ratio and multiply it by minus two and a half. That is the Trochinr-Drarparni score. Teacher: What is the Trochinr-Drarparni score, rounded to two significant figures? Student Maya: 0.13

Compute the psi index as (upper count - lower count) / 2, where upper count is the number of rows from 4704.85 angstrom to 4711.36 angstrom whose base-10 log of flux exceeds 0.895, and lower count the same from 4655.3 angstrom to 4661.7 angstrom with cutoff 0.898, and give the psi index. -2.0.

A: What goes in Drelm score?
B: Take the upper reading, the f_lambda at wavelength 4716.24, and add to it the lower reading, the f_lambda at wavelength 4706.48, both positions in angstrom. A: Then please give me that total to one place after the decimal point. 15.7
